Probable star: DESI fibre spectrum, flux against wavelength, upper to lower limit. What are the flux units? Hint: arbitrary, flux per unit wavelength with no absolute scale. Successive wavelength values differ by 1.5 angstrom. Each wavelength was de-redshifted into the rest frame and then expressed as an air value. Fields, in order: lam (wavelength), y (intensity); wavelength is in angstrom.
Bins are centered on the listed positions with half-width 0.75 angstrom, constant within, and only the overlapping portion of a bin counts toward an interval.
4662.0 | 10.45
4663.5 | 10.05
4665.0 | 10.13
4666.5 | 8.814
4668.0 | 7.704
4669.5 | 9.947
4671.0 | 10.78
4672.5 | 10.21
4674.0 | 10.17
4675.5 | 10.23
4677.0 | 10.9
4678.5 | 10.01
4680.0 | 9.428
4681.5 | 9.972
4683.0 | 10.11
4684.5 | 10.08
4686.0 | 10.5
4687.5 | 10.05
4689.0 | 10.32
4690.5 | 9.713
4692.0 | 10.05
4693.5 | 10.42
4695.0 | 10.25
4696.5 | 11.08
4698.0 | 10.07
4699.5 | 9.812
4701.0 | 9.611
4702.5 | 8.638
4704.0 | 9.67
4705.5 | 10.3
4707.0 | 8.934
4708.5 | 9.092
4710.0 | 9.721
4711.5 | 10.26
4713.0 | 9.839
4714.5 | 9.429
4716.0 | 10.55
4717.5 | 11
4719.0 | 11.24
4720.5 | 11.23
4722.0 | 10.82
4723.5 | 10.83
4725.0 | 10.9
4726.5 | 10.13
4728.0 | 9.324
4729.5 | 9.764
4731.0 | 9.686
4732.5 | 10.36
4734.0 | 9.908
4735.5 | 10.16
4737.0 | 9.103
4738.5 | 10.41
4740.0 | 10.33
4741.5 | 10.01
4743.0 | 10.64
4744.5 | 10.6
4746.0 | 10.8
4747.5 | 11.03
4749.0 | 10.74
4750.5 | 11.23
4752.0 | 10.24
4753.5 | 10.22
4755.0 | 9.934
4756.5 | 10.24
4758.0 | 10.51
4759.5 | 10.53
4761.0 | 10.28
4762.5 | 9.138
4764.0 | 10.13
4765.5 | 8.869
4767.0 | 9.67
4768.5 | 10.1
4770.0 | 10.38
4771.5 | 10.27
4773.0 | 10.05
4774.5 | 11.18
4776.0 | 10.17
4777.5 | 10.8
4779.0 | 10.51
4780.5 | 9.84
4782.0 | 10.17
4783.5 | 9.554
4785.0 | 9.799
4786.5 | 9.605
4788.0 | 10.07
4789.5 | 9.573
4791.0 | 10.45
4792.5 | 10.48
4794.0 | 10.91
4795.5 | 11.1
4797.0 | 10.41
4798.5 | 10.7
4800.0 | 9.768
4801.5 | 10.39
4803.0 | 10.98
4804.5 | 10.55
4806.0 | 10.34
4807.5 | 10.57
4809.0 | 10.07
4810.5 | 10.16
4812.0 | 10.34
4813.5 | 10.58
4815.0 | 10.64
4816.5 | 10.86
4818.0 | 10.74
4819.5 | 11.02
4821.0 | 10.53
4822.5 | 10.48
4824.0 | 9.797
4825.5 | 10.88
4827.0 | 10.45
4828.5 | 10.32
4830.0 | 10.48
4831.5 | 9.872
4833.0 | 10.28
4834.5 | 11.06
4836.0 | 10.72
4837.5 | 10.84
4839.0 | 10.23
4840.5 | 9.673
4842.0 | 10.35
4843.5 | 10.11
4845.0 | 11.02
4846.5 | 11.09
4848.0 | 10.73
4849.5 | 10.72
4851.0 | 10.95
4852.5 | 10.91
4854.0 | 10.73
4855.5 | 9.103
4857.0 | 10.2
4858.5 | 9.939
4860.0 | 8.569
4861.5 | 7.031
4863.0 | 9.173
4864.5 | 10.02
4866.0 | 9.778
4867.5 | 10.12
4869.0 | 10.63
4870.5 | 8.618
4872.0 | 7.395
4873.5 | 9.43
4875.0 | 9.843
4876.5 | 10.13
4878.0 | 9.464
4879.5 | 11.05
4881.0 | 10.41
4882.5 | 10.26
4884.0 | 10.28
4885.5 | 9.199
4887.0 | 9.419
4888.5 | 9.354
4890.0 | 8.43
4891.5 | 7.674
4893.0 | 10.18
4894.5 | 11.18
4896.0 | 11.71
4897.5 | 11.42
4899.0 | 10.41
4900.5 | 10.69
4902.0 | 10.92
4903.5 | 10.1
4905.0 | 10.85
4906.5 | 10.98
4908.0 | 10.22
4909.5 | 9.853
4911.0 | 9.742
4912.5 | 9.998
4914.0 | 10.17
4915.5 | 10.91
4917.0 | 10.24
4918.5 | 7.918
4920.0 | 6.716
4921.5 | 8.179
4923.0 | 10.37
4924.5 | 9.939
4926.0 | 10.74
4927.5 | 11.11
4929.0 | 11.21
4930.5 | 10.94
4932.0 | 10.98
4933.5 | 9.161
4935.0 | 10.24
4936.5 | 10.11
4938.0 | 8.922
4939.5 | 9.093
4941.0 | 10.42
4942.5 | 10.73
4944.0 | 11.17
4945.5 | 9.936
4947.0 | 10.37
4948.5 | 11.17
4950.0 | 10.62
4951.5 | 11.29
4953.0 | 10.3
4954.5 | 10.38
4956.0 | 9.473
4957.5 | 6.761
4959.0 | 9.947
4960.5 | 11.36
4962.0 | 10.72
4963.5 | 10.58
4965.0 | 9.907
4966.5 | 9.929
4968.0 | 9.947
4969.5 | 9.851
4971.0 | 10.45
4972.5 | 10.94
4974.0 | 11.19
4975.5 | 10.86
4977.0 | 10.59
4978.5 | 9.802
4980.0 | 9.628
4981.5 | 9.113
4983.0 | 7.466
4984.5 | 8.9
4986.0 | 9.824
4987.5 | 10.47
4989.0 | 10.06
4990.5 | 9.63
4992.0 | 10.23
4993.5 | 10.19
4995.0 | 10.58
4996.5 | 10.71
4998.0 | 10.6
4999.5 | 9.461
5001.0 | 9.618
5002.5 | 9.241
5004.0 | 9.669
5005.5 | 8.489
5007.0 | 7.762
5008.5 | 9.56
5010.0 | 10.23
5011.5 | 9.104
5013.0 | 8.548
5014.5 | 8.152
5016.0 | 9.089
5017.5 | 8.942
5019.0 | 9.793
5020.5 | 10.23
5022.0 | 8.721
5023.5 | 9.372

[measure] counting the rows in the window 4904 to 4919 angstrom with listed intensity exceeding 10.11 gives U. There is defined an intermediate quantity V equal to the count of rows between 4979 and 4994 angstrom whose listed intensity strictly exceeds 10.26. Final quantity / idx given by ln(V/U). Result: -1.8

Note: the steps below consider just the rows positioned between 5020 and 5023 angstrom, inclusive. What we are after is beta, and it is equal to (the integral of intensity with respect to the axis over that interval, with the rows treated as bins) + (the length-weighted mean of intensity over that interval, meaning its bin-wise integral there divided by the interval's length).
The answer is 38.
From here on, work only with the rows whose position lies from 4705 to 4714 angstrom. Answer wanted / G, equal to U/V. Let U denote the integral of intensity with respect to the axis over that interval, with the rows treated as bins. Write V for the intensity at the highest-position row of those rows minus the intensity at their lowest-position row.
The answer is -189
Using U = 87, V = -0.5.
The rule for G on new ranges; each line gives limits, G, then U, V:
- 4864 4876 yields -643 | 114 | -0.2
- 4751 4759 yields 304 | 82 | 0.3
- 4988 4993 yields 294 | 50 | 0.2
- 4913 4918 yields 735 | 51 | 0.1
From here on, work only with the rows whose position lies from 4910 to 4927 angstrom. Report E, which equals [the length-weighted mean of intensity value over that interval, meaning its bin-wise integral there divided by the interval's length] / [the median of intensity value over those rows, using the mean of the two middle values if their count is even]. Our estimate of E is 0.96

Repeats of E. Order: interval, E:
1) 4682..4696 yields 1.01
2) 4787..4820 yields 1.00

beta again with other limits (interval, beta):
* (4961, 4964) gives 43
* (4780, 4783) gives 40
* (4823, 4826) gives 41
